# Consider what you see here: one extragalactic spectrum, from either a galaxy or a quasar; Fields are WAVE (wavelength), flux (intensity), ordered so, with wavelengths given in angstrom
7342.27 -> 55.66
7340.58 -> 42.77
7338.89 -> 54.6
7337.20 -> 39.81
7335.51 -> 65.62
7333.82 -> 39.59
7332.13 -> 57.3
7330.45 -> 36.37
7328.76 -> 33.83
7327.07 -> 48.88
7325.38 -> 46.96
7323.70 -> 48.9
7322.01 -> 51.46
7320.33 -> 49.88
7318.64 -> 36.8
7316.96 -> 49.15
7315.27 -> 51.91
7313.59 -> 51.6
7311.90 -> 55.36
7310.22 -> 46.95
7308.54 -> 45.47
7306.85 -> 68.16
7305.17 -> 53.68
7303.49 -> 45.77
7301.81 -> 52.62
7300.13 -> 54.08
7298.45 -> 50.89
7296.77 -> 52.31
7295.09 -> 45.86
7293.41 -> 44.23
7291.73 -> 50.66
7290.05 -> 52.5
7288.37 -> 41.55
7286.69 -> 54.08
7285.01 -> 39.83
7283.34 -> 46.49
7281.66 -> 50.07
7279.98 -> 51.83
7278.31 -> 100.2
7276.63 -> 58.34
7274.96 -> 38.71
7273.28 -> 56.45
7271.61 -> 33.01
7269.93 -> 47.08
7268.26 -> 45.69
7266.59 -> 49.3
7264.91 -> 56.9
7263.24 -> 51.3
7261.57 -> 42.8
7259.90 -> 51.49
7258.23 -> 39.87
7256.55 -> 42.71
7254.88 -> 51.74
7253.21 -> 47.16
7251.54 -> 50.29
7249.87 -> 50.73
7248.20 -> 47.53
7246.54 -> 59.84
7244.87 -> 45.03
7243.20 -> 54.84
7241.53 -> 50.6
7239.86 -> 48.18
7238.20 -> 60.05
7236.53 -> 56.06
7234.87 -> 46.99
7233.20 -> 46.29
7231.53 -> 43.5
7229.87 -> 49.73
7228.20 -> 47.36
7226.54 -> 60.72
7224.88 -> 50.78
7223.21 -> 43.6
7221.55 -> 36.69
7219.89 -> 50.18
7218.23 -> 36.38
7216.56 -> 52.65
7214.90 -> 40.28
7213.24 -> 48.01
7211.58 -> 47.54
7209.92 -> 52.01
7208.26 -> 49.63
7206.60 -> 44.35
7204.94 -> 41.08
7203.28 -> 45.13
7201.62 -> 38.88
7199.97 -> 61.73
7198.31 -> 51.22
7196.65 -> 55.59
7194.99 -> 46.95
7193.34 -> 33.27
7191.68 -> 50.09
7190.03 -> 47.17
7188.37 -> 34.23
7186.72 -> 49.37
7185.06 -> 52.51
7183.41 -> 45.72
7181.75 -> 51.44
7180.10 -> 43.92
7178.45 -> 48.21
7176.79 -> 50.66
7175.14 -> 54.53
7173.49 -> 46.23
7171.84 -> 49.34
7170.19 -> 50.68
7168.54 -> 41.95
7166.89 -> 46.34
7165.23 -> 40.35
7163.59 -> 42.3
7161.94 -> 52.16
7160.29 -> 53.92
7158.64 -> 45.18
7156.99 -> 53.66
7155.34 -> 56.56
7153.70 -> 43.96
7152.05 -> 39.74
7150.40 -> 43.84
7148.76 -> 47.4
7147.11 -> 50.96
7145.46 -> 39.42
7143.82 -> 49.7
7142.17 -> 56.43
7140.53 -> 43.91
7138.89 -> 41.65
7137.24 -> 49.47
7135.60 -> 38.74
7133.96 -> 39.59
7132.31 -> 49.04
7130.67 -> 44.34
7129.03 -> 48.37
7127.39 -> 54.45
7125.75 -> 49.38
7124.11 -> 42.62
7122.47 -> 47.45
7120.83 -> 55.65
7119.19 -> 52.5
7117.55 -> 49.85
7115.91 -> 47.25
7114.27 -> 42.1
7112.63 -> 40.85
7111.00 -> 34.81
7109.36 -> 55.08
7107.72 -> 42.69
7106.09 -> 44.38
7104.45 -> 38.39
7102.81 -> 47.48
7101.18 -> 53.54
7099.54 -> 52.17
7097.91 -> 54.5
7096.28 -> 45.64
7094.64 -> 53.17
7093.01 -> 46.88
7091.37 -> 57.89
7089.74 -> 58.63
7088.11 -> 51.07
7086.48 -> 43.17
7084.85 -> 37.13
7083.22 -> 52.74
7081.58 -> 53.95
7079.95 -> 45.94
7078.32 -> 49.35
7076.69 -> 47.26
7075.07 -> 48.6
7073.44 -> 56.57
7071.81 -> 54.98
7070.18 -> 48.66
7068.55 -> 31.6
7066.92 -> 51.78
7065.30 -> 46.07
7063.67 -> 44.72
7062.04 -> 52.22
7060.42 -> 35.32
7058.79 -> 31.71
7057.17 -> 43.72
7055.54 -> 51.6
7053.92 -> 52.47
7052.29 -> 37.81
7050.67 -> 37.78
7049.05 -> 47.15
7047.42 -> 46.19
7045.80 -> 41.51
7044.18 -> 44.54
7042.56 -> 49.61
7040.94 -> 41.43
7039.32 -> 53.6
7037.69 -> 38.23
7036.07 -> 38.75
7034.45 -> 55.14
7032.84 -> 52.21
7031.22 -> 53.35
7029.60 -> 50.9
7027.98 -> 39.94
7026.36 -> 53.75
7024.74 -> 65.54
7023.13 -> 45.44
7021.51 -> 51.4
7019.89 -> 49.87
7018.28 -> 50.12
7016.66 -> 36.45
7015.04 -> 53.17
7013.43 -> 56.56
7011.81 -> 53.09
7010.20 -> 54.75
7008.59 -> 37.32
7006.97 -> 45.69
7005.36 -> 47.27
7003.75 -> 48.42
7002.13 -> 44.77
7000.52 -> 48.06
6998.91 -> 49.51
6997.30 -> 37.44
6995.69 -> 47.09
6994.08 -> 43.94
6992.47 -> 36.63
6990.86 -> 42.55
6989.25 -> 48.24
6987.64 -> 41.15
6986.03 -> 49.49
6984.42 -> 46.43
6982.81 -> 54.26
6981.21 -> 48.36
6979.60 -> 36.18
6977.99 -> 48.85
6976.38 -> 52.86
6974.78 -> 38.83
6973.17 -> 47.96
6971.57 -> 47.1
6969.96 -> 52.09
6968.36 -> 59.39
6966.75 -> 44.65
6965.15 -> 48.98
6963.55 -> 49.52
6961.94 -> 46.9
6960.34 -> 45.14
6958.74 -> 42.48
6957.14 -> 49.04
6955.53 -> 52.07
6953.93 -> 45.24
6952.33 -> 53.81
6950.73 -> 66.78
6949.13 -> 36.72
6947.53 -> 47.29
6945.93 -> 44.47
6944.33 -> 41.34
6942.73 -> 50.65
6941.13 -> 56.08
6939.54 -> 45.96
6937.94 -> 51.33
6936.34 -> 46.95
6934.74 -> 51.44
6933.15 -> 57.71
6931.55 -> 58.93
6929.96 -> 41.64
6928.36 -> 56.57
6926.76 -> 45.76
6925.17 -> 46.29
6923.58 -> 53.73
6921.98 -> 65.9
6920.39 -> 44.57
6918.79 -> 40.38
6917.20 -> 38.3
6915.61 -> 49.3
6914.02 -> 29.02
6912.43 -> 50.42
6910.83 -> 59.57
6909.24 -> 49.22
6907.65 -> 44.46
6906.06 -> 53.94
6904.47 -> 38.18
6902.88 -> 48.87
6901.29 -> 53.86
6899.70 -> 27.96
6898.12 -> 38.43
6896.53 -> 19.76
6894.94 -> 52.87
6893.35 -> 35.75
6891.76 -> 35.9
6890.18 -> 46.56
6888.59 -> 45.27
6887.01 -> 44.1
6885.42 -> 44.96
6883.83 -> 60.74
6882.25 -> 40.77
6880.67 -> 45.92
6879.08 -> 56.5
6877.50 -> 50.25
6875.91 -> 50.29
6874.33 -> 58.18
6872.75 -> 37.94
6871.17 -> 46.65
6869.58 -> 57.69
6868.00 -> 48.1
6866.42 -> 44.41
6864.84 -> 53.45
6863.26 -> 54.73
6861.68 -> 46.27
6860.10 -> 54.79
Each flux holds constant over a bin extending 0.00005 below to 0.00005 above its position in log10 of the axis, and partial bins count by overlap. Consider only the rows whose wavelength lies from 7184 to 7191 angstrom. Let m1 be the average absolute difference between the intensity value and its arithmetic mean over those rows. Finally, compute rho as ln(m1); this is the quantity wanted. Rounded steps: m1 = 5.8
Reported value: 1.76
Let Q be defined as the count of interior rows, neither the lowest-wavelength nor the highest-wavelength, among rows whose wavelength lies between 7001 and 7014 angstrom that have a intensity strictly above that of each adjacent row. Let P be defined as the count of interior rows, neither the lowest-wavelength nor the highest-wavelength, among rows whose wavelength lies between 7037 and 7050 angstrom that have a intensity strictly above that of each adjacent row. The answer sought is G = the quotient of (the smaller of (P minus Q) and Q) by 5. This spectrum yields 0.00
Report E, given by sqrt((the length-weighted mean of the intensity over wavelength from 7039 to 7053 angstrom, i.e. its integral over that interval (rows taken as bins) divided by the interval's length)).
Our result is 6.64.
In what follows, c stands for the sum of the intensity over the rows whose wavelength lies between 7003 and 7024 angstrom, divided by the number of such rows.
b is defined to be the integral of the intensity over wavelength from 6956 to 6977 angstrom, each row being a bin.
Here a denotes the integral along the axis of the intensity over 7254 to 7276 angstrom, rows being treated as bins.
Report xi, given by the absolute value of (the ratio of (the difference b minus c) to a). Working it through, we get 0.93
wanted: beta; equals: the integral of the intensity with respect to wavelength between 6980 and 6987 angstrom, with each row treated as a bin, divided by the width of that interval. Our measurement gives 49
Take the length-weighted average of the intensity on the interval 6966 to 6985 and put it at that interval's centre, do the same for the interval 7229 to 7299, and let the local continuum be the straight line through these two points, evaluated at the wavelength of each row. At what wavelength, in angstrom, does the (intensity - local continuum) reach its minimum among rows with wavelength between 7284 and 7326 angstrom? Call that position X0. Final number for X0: 7318.64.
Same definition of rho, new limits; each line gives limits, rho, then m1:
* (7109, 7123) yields 1.68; 5.4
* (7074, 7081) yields 0.17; 1.2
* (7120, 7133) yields 1.17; 3.2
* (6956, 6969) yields 1.24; 3.5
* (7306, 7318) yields 1.65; 5.2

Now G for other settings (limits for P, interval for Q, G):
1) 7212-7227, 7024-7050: -0.40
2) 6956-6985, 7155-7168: 0.20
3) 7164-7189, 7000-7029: -0.20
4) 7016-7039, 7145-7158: 0.40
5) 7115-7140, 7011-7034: -0.20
